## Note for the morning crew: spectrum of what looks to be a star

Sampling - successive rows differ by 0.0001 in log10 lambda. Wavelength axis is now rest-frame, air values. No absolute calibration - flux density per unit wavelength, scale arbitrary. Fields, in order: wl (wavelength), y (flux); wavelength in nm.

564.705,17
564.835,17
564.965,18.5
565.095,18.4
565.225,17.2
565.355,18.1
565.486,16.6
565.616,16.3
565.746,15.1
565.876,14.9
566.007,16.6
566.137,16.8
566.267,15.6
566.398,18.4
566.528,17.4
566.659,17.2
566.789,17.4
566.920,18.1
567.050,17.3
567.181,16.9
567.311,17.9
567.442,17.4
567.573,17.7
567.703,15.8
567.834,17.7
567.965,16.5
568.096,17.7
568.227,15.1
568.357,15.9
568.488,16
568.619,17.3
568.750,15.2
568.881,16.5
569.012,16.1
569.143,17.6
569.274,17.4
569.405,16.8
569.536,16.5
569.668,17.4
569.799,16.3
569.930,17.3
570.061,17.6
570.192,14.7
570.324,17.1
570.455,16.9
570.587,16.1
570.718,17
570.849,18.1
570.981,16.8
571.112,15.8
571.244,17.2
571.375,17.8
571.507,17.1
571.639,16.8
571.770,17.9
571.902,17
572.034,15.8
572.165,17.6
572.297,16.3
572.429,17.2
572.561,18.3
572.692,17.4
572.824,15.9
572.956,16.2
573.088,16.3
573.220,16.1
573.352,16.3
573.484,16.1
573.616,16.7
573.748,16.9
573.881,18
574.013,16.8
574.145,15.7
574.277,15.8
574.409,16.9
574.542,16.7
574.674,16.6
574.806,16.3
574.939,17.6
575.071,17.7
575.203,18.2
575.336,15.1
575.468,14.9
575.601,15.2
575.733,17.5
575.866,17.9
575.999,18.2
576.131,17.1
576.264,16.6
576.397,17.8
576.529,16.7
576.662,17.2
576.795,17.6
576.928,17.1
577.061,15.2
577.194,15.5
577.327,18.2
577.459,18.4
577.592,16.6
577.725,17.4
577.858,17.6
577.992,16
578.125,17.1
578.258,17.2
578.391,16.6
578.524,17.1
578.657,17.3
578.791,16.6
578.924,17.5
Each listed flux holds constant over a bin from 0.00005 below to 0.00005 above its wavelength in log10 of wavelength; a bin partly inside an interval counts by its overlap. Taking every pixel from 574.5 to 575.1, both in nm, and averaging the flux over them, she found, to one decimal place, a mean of 17.0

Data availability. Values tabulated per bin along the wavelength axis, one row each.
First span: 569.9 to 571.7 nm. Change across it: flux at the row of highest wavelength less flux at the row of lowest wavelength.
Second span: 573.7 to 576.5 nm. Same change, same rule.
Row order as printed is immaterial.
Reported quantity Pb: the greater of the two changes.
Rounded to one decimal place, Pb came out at 0.9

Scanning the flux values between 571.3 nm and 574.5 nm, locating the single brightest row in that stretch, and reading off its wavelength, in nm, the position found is 572.561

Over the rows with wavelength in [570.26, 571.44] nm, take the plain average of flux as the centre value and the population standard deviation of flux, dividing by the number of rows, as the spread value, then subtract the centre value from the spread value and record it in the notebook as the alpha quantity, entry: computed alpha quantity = -16.3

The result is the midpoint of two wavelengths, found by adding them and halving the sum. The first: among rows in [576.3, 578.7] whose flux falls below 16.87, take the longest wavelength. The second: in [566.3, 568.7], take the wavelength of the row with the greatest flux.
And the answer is 572.39 nm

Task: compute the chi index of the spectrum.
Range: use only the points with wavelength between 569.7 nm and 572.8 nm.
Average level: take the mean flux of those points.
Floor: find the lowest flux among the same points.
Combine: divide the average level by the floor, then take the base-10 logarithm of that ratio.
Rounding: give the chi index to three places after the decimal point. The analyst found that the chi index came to 0.062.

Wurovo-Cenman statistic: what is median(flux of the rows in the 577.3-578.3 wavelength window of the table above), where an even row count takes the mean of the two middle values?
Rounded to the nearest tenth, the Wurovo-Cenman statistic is 17.3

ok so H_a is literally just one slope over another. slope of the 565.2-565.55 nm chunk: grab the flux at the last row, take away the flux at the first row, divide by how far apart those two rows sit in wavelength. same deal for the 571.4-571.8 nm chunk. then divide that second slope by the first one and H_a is -1.3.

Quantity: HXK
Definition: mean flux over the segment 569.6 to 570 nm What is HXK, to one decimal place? 17.0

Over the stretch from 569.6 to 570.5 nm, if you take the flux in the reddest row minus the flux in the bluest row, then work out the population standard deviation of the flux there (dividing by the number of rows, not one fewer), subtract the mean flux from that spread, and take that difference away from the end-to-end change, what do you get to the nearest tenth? 15.3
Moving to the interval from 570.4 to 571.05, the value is 16.2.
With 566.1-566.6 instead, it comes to 16.6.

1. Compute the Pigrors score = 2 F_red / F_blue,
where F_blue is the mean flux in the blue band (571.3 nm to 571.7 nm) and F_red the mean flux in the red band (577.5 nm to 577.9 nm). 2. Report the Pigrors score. 2.00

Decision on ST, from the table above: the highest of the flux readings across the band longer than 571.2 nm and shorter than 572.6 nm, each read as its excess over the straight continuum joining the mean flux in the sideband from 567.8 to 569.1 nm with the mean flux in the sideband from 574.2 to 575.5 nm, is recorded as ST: 1.8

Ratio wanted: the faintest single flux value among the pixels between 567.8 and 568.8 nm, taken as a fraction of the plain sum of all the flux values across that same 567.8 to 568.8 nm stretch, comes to 0.115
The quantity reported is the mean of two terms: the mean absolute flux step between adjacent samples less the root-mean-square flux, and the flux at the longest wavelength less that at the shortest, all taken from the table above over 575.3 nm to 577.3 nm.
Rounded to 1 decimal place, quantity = -7.7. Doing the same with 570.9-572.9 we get -8.4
